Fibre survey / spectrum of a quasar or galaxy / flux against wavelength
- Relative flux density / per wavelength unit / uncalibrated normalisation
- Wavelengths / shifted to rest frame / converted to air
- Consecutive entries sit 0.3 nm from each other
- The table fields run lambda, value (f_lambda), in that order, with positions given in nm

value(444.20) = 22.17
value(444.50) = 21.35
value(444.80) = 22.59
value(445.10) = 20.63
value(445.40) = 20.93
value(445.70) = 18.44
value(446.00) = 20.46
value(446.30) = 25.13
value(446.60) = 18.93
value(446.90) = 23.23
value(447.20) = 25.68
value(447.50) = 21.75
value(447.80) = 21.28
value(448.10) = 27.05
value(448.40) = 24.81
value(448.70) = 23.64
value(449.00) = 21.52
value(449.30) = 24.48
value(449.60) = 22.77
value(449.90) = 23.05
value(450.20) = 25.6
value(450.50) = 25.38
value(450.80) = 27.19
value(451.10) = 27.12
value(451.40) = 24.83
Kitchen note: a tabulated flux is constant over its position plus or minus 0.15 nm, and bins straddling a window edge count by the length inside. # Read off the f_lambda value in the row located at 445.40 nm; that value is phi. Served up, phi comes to 20.93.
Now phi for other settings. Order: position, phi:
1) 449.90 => 23.05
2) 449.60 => 22.77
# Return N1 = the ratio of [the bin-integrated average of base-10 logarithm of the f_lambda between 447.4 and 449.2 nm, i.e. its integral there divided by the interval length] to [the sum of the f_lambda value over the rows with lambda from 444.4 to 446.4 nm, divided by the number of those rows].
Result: 0.064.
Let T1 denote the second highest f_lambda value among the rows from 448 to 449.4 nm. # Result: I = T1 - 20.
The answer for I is 4.8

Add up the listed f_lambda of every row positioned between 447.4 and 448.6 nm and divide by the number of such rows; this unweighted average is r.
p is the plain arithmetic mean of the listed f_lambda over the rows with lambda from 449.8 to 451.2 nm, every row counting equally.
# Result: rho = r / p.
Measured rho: 0.92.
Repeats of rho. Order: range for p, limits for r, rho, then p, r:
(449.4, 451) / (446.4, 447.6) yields 0.90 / 25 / 22.4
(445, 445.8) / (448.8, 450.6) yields 1.19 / 20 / 23.8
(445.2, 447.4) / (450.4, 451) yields 1.20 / 22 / 26.3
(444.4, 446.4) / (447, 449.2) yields 1.11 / 21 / 23.7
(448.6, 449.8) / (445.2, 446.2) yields 0.86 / 23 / 19.9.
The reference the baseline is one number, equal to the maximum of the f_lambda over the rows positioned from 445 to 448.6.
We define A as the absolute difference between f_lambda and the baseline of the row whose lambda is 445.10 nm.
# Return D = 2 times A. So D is 13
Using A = 6.4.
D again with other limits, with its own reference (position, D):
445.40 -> 12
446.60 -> 16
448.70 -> 7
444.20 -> 10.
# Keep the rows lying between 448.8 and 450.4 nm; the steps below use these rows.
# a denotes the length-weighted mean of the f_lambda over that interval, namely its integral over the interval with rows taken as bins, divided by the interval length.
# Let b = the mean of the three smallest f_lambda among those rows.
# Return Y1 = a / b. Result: 1.05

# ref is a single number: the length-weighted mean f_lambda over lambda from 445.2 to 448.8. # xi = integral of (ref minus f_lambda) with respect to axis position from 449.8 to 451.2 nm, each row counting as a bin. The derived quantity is -4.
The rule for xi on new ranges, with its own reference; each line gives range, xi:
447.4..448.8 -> -2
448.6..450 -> -1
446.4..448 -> 0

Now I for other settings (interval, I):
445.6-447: 3.2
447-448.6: 5.7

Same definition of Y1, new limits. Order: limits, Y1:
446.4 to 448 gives 1.09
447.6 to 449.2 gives 1.07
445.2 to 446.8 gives 1.08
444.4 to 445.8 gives 1.04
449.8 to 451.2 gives 1.04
